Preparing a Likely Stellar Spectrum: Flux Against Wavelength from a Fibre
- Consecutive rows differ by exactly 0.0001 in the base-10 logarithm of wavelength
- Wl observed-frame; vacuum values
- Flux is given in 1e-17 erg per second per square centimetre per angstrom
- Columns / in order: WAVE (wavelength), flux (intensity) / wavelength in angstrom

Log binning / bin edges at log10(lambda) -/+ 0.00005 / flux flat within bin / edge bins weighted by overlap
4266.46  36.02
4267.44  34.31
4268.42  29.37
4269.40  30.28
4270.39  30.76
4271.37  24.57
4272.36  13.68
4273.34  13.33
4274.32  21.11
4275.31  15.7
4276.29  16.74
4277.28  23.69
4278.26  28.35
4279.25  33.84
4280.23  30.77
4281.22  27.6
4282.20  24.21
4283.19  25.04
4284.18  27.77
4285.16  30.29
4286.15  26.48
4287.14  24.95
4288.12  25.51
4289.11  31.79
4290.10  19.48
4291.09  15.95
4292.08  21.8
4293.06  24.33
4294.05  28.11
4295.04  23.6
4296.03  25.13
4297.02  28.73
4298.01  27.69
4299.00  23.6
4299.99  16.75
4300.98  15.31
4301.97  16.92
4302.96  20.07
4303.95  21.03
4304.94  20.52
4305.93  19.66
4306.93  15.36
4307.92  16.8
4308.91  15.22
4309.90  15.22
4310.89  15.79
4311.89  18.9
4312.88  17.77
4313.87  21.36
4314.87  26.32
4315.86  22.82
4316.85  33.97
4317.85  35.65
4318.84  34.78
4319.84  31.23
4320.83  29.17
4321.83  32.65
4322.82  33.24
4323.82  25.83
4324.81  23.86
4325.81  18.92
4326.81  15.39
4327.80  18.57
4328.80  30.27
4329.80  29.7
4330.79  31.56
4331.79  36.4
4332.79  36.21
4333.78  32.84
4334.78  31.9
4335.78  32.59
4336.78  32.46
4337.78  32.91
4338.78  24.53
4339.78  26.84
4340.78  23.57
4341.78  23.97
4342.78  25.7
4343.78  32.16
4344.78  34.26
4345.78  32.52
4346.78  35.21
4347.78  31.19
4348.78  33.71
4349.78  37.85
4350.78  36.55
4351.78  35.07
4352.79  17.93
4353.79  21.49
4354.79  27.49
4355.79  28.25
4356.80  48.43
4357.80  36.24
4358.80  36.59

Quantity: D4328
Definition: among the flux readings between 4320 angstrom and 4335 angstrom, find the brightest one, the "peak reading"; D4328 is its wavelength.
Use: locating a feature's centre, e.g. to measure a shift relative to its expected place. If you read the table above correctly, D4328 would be 4331.79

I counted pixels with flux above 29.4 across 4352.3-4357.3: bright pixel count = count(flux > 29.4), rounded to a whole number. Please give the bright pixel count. 1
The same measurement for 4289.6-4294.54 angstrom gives 0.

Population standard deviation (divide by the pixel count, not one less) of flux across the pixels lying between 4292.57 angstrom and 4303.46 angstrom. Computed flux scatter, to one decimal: 4.6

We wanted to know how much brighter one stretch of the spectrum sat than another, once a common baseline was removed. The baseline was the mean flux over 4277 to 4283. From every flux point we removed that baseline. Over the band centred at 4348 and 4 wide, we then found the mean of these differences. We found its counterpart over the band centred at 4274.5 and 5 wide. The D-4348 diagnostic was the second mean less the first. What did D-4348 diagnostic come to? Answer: -18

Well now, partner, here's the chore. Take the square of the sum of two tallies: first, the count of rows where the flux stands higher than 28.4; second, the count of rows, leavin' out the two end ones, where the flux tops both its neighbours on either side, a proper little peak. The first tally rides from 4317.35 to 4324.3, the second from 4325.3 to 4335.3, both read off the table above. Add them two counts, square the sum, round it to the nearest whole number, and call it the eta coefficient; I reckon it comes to 64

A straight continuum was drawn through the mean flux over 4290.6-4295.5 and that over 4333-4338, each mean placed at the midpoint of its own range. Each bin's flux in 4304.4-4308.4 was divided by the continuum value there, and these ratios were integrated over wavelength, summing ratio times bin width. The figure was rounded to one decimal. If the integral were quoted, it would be 2.8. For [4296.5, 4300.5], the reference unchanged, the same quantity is 4.0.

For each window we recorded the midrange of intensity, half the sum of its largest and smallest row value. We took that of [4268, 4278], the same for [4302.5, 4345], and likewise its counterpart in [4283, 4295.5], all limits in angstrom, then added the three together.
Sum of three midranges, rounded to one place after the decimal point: 71.7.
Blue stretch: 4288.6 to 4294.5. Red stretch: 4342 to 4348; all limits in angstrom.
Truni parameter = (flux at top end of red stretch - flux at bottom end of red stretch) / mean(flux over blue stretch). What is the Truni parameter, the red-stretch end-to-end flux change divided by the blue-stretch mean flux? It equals 0.23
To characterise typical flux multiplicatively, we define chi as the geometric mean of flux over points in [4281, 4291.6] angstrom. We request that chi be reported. 25.0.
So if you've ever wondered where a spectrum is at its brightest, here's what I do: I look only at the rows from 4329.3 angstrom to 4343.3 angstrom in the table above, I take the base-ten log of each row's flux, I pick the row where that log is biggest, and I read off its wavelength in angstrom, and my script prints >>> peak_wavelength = 4331.79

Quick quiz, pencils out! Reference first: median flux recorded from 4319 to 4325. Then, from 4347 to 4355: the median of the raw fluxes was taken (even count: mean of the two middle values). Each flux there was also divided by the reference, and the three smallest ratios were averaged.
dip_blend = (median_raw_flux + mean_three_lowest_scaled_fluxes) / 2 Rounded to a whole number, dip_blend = 17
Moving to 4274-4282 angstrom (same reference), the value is 13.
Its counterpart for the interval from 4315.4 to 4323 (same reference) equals 17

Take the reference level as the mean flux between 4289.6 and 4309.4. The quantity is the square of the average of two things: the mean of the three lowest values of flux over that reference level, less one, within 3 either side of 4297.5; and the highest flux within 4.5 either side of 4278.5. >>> 287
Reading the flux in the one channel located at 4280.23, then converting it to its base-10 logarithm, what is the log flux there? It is 1.49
